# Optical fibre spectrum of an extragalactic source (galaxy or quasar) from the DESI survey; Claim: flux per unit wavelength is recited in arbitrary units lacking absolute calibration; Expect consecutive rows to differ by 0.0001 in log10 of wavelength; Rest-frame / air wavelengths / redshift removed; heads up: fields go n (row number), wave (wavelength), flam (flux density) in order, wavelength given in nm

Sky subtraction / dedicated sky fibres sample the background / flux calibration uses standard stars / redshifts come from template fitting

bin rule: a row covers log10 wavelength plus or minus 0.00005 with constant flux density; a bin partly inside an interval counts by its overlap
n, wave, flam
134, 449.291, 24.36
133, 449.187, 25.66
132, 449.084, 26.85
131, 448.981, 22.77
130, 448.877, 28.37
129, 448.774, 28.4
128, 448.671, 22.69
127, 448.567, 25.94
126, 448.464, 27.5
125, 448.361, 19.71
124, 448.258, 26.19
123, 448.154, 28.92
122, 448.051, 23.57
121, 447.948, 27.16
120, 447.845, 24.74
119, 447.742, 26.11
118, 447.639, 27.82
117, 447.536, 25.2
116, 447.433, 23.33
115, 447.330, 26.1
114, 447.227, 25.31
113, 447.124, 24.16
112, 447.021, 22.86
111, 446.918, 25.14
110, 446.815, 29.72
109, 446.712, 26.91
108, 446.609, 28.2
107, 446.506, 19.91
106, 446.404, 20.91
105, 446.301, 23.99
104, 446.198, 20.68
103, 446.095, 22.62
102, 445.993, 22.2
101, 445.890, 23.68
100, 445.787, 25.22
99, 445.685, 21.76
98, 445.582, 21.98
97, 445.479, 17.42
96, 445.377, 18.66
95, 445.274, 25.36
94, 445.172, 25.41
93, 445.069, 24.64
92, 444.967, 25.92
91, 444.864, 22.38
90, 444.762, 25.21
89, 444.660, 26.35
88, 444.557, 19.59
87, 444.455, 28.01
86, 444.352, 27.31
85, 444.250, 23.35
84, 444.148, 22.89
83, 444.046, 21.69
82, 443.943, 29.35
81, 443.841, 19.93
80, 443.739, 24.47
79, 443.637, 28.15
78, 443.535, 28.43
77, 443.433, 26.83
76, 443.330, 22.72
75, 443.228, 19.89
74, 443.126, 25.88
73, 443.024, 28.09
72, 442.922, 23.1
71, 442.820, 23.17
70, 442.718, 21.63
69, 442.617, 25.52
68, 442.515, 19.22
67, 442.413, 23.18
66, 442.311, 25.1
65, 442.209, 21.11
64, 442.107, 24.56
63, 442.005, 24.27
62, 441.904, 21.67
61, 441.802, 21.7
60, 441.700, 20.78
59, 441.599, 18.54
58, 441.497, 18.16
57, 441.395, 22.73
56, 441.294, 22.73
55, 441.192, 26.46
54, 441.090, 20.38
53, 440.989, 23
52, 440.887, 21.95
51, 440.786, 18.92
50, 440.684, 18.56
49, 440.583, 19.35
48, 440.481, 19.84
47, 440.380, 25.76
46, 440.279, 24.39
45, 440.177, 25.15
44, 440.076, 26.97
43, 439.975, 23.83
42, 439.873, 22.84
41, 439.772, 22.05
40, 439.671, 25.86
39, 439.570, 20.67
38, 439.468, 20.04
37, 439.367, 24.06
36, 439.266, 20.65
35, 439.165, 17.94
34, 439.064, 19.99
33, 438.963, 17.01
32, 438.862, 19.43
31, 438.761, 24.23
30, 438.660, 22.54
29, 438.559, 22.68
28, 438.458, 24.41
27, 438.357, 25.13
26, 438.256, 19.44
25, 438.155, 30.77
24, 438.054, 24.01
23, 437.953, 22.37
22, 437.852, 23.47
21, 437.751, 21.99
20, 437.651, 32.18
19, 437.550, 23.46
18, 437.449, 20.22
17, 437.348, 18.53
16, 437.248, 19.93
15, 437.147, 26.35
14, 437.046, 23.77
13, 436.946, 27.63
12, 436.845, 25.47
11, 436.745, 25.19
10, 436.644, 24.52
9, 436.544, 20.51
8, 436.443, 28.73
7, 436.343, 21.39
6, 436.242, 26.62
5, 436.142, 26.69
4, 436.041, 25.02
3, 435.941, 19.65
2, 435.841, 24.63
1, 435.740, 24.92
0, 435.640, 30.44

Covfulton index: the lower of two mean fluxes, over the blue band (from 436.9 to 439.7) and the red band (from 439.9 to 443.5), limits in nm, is 22.7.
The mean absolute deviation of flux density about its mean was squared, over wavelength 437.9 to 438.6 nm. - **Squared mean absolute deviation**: 5.2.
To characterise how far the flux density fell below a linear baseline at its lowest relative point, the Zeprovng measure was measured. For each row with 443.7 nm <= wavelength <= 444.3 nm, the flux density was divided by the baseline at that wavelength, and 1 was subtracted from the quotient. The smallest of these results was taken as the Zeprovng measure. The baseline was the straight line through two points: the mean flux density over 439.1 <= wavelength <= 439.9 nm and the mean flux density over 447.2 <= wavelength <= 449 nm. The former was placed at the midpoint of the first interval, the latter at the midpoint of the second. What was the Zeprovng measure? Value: -0.158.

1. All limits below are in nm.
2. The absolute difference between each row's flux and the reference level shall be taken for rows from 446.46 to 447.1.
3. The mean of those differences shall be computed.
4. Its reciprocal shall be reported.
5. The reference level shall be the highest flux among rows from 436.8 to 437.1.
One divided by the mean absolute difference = 0.33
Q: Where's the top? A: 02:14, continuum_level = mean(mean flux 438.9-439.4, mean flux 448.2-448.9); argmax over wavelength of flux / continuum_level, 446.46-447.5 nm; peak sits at 446.815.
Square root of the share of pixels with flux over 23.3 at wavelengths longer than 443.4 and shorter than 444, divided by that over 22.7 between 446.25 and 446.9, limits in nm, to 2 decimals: 1.12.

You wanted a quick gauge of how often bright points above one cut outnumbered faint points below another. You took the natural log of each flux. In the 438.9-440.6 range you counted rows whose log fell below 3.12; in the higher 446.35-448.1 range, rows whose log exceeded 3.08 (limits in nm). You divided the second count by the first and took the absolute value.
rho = 1.7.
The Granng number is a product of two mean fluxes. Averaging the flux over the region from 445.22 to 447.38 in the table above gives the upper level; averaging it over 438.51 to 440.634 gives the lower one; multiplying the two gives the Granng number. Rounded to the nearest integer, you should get 520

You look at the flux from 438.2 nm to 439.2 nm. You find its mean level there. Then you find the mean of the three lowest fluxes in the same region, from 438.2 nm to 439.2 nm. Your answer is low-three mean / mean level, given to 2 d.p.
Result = 0.85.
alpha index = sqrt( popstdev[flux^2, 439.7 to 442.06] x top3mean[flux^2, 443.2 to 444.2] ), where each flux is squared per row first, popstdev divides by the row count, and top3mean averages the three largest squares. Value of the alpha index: 306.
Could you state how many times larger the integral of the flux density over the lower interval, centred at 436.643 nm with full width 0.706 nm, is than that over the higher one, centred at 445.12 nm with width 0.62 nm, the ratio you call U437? 1.2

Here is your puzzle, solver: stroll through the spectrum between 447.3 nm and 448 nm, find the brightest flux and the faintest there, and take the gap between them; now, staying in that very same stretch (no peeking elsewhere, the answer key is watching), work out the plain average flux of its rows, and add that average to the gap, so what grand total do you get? 30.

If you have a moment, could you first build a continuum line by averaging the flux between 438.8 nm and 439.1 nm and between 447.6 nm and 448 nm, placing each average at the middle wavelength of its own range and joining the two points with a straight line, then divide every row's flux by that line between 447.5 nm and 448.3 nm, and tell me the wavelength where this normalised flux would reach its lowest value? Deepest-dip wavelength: 448.051 nm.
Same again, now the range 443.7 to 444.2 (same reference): 443.841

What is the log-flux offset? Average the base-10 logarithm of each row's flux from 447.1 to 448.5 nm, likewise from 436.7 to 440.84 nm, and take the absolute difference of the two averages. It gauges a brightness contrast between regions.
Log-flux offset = 0.049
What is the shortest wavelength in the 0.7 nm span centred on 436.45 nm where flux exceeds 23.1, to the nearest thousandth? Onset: 436.142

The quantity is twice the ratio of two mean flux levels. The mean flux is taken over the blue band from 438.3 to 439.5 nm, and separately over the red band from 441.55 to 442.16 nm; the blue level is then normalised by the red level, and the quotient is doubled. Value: 1.96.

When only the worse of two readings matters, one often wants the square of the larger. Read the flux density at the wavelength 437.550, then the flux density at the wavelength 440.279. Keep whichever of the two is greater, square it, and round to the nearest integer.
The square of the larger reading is 595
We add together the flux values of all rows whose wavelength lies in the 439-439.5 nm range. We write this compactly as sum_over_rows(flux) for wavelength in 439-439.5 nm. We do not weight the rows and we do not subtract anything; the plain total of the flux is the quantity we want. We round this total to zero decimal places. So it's 103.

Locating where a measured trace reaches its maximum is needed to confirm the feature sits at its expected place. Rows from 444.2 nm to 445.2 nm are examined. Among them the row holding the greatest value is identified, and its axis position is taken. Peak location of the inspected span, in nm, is 444.455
